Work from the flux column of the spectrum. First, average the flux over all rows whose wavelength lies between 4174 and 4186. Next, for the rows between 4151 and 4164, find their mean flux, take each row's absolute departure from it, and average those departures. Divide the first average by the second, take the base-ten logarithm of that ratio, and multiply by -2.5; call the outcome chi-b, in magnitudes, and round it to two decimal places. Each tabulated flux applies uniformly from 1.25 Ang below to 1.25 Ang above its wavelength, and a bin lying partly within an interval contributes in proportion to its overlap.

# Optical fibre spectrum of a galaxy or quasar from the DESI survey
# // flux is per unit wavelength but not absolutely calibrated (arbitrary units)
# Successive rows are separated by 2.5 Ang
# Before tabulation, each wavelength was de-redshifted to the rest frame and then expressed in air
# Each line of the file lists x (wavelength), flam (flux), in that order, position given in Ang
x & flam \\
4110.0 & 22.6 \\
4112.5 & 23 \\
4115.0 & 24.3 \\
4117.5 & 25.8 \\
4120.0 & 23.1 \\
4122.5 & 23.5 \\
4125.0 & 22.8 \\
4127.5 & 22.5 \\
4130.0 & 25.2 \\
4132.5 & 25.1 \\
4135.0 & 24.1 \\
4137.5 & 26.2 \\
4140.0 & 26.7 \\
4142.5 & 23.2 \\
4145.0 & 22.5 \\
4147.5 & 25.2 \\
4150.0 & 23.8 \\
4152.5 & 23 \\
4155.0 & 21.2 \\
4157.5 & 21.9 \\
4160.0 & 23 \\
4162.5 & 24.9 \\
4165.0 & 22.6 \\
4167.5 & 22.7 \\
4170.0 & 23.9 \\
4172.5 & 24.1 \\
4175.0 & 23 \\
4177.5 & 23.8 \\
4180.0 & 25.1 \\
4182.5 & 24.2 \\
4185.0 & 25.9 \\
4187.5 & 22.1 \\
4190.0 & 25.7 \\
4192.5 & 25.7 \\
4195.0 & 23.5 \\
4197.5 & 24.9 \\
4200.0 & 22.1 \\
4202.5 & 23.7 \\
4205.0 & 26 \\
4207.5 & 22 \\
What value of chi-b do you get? -3.47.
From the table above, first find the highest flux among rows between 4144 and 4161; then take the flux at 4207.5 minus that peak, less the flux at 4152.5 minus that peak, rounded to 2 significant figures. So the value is -1.0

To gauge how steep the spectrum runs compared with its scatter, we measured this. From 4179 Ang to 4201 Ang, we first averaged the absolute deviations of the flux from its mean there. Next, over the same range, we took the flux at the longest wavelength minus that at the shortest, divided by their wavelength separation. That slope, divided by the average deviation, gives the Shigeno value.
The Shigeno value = -0.12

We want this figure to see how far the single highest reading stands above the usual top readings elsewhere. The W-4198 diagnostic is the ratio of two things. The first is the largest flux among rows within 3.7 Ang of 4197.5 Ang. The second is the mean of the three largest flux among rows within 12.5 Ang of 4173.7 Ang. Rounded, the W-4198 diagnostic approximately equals 0.98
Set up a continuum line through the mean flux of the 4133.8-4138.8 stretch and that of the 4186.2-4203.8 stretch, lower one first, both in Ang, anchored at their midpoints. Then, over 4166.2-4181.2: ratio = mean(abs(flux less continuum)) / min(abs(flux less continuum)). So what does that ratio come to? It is 3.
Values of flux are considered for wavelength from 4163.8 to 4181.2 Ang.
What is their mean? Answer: 23.6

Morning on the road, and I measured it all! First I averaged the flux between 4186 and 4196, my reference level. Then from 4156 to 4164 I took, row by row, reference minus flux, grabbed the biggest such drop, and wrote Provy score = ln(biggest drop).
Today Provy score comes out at 0.9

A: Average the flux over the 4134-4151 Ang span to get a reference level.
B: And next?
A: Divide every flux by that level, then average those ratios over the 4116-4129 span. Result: 0.96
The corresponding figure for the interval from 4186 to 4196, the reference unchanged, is 0.99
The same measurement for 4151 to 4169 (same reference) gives 0.93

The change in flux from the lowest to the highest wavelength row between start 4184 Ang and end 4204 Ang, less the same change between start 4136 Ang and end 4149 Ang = -1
